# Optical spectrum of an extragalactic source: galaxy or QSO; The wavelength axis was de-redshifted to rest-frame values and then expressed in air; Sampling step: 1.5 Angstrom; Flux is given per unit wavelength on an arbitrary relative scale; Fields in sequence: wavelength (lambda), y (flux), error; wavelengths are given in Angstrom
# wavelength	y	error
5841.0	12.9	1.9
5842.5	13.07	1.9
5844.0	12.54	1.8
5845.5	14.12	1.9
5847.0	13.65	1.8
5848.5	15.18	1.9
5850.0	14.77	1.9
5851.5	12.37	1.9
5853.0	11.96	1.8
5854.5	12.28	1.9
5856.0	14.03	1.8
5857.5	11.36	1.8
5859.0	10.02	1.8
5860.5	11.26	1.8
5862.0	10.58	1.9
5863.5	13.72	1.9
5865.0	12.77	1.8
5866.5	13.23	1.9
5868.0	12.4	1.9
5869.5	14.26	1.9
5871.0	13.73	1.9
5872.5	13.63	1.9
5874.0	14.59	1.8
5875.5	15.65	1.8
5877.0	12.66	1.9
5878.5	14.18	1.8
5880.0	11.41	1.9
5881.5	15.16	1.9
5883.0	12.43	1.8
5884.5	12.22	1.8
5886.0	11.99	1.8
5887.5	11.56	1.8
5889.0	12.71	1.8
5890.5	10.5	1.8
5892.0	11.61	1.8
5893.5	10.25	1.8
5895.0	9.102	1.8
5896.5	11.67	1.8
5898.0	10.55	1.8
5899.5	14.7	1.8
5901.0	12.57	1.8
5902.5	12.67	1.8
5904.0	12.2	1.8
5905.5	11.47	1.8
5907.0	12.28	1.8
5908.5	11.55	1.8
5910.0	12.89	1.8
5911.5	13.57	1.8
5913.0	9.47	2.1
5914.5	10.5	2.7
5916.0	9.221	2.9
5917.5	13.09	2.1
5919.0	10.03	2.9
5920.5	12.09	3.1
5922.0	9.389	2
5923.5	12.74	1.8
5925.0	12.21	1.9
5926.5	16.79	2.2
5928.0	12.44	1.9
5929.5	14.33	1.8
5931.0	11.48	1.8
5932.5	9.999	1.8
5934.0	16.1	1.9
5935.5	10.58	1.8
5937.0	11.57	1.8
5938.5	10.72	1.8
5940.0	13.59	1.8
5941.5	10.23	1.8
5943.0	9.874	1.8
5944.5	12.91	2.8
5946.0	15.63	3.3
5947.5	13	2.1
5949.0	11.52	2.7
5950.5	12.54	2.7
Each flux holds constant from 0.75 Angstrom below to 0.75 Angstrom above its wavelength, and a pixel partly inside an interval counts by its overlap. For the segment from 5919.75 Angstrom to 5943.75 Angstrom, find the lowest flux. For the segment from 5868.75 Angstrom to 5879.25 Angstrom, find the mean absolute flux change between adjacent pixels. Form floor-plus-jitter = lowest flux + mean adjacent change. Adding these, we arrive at 10.6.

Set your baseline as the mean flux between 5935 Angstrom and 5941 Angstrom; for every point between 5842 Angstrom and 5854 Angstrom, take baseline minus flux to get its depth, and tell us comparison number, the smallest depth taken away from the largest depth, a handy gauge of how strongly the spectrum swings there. 3.2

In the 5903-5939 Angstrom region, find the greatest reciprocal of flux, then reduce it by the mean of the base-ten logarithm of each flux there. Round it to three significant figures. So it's -0.964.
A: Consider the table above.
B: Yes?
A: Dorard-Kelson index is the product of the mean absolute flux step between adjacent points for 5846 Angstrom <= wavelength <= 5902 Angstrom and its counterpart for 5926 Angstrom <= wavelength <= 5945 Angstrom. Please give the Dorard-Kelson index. 4.2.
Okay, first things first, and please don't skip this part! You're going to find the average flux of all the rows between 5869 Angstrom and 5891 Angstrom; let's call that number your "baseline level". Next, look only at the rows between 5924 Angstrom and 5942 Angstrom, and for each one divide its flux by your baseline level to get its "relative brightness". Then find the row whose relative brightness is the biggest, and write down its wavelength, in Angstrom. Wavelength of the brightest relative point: 5926.5 Angstrom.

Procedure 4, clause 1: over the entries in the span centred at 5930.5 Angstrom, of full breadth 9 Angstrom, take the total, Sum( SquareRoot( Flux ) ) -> 22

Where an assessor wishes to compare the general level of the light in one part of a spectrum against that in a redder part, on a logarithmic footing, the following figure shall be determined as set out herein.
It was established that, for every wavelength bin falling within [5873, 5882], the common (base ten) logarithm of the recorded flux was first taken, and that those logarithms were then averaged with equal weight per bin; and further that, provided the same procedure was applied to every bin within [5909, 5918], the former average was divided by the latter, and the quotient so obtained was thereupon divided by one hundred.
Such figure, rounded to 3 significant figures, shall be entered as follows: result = 0.0108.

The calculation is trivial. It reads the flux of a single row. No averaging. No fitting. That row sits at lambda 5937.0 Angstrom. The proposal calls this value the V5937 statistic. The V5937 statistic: 11.57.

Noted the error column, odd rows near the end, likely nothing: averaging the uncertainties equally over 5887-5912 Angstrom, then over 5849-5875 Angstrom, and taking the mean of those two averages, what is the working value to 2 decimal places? 1.83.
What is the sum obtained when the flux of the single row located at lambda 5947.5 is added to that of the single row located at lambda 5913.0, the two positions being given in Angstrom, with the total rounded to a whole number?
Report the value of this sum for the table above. 22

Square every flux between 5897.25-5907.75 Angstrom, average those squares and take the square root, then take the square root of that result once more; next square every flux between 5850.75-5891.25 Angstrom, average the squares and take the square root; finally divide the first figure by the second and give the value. 0.276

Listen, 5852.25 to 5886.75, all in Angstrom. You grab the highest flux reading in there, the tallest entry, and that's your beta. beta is 15.65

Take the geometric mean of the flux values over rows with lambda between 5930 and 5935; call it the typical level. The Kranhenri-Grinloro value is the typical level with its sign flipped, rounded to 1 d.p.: -12.3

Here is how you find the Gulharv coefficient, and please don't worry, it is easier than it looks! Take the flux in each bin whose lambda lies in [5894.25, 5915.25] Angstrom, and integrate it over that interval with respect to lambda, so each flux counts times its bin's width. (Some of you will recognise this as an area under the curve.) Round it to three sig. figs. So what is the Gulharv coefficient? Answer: 248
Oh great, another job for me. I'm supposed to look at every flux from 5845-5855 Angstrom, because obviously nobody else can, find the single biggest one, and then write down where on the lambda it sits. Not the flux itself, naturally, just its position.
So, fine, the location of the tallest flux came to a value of 5848.5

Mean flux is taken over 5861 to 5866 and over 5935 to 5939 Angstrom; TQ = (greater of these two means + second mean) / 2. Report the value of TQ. 11.7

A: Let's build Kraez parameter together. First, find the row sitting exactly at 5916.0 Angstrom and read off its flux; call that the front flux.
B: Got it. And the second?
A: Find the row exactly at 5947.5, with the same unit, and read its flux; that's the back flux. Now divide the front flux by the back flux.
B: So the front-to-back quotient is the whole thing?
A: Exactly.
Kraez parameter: 0.71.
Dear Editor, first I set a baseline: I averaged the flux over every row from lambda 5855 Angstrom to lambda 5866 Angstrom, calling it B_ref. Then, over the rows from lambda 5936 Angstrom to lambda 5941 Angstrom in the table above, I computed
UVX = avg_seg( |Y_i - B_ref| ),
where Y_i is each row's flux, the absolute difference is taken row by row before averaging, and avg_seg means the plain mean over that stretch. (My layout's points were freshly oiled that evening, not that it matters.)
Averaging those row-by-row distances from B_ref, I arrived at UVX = 1.1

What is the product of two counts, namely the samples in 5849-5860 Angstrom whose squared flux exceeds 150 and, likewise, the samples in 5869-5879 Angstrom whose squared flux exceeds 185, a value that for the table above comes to 24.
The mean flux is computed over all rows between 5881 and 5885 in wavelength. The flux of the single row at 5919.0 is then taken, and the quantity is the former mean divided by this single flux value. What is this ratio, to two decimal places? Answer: 1.32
